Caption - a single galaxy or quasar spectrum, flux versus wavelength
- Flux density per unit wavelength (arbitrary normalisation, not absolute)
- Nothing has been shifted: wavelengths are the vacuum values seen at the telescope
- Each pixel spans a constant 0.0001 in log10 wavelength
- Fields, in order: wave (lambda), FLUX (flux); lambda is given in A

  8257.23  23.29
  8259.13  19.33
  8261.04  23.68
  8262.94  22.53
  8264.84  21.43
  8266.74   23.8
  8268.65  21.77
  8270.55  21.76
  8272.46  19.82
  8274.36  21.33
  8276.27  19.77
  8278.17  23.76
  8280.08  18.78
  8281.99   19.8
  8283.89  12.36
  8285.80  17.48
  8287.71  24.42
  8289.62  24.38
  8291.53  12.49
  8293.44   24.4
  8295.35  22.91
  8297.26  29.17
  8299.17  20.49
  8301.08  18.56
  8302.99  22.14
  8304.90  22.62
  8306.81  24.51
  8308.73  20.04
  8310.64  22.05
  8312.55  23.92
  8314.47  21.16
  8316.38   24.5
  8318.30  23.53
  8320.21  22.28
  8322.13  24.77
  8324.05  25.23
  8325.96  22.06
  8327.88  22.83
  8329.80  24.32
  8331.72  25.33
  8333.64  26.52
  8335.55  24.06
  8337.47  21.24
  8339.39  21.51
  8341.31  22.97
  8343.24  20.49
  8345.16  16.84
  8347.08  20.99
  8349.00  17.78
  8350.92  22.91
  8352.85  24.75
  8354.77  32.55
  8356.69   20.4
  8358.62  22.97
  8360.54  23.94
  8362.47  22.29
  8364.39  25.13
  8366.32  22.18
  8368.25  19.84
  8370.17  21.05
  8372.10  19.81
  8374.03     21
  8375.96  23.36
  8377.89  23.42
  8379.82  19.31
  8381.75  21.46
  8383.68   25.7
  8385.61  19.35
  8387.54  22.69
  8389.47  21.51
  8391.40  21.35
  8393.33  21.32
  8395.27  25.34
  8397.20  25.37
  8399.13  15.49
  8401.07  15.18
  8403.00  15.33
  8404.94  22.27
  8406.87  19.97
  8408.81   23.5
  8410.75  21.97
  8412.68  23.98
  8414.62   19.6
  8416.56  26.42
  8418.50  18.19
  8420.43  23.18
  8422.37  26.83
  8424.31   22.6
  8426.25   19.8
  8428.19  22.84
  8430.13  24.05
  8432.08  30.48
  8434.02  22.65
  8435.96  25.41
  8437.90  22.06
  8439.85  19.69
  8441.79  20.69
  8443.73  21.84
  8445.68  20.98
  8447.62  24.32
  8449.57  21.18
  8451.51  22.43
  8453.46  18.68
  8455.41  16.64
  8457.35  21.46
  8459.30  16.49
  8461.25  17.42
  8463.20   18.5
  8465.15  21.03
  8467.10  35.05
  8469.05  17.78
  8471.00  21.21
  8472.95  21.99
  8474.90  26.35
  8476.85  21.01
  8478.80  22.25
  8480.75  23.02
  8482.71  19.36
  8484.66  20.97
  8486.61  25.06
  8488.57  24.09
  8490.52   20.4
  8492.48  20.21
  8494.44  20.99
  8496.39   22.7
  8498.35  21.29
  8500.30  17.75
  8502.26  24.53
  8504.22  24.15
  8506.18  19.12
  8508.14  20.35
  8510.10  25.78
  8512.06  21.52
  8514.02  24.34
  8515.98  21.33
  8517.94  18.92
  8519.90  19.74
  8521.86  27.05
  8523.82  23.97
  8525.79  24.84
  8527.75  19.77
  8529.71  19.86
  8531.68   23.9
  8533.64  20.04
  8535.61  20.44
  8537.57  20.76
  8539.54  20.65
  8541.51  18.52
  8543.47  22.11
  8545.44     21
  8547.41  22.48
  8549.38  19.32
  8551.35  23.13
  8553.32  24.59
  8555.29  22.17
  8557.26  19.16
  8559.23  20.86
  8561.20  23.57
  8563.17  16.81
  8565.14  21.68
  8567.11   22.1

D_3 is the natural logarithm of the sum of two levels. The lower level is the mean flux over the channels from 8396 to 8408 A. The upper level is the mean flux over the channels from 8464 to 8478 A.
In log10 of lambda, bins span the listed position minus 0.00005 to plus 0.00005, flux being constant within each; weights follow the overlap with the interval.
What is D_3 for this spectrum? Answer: 3.75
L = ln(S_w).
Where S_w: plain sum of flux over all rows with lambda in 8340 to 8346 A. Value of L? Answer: 4.10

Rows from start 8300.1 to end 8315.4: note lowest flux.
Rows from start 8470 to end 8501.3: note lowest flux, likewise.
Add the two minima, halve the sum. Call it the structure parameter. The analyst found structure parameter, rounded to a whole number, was 18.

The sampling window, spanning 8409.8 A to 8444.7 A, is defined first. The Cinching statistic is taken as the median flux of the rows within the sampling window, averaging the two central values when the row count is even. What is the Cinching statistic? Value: 22.6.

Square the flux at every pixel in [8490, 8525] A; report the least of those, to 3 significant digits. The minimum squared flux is 315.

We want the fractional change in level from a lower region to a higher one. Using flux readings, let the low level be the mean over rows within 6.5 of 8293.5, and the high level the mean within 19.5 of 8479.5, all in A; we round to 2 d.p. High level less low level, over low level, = -0.03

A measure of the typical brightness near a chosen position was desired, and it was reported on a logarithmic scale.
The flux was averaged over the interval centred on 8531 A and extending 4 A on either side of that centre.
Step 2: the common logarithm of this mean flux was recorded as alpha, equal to 1.32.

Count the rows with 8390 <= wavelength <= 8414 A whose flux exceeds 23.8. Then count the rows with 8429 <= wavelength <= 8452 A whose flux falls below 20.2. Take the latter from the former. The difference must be 2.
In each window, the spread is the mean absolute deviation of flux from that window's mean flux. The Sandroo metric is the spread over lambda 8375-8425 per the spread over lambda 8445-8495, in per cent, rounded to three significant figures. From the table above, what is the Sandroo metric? 105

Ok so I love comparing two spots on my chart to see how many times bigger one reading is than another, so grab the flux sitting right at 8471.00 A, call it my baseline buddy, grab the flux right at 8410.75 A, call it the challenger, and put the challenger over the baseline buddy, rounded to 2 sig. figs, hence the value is 1.0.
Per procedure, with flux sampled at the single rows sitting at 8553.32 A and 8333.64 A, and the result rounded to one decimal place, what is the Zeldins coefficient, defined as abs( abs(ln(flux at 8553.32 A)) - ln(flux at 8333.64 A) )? 0.1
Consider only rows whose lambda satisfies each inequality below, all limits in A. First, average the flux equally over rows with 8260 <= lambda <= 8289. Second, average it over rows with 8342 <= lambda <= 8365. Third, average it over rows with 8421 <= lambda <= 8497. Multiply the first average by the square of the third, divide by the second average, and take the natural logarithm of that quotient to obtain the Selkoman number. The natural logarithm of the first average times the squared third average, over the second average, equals 6.11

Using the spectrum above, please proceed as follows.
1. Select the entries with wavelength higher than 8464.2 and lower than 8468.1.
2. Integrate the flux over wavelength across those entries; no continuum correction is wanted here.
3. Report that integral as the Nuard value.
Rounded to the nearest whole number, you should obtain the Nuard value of 109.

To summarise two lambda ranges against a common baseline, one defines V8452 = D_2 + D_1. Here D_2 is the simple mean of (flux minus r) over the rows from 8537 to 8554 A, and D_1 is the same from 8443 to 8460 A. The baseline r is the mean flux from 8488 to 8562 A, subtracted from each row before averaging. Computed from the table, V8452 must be -2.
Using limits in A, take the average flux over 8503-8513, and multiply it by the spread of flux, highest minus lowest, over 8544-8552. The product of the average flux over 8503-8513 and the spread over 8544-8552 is 85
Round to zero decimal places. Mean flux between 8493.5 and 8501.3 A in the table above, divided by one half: 41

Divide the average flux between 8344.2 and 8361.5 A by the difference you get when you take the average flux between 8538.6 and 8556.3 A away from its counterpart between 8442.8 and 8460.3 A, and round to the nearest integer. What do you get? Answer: -20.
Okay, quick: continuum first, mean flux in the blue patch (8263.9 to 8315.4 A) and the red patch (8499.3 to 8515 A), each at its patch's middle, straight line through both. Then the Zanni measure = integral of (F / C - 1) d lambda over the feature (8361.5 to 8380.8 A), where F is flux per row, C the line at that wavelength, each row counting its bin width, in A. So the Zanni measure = 0.1 A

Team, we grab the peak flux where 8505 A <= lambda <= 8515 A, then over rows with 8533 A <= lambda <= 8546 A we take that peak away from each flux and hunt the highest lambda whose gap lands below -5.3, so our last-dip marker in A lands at 8541.51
